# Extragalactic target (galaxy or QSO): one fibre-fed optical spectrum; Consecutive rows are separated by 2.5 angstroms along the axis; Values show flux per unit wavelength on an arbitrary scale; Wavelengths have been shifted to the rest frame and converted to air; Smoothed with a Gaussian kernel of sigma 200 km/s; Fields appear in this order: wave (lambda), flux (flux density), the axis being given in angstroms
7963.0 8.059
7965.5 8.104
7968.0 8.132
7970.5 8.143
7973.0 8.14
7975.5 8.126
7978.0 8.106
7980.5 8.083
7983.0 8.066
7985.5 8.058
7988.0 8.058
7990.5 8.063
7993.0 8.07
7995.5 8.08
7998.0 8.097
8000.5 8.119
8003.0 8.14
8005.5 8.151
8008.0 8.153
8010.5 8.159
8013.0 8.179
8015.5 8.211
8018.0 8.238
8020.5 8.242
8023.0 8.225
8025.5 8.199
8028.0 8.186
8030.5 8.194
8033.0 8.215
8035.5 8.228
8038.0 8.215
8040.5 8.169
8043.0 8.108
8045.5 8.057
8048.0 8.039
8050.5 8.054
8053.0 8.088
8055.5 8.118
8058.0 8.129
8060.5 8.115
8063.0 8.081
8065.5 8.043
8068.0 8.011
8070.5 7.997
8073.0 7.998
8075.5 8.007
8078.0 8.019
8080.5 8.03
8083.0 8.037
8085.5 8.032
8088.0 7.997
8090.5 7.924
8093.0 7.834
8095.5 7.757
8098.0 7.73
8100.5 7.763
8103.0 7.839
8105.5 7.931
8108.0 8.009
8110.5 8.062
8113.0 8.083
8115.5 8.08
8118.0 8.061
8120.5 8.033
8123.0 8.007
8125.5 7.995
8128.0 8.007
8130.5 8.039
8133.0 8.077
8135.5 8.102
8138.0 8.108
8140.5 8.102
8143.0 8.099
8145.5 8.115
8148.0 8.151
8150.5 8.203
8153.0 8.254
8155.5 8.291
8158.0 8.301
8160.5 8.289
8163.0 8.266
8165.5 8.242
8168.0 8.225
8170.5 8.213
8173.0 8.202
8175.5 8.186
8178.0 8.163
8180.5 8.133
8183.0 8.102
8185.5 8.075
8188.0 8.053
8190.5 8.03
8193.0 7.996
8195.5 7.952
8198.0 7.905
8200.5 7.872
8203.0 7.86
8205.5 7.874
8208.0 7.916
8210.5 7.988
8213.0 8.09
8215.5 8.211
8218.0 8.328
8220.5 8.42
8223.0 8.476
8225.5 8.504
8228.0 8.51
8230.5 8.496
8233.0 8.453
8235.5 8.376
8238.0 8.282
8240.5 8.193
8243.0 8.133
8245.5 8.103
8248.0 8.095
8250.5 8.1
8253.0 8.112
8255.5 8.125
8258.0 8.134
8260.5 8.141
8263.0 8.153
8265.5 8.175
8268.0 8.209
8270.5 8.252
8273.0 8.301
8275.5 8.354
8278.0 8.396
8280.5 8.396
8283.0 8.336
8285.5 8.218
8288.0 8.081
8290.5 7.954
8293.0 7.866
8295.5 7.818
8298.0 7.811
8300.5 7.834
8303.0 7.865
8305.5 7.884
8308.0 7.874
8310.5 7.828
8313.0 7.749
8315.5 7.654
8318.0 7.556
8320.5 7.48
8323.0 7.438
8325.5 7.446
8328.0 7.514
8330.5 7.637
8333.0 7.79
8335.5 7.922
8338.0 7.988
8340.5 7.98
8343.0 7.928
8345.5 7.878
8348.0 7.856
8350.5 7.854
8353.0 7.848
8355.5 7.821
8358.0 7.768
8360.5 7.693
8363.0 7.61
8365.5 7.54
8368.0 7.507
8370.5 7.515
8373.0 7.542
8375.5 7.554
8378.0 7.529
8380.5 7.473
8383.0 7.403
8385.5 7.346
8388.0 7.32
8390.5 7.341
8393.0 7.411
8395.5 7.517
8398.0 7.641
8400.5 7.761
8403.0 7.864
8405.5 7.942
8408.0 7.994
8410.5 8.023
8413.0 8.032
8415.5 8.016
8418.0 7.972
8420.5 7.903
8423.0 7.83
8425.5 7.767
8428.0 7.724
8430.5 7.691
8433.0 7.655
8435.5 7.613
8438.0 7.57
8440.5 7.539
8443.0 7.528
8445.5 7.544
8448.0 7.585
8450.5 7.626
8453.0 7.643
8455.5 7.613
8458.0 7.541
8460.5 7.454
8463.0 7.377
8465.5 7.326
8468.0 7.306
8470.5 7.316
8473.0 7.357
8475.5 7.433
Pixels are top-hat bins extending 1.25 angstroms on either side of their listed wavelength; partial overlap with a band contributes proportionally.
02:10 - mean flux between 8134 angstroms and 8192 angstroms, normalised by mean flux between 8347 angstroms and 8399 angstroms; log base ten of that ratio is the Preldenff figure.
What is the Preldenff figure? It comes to 0.033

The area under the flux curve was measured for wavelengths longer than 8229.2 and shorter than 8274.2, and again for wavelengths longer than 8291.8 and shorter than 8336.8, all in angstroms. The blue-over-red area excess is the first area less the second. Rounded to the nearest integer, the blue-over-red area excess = 22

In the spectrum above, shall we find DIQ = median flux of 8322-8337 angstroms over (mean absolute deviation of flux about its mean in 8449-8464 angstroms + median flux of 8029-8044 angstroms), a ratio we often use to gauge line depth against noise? 0.914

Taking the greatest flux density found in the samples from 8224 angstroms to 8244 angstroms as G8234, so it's 8.51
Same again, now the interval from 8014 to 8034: 8.242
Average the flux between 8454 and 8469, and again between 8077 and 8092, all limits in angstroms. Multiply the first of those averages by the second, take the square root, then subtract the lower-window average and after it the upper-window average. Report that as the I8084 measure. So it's -7.73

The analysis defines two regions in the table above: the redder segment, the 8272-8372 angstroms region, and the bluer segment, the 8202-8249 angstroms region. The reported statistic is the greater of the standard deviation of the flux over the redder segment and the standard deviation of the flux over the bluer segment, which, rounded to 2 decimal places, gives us 0.26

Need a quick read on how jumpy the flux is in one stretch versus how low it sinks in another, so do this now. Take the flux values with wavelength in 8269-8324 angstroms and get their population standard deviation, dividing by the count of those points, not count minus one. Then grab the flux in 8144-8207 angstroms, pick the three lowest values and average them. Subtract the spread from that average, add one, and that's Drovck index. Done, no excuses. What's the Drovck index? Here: 8.58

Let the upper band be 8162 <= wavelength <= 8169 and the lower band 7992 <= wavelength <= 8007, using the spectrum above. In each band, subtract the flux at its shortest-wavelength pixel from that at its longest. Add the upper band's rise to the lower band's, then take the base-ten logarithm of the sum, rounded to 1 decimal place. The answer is -1.4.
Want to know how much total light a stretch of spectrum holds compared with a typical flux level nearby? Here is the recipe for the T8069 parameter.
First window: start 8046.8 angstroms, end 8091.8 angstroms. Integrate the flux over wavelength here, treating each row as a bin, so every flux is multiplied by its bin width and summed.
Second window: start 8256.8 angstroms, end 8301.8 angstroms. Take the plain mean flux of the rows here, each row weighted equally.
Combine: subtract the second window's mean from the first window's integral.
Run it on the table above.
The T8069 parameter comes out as 354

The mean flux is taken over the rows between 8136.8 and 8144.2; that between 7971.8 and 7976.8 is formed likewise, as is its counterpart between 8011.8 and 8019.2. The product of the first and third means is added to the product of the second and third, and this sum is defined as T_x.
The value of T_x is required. 133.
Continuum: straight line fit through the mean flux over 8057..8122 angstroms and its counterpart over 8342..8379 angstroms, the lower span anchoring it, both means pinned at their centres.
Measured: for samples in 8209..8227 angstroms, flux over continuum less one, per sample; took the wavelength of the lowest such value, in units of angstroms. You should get 8210.5 angstroms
